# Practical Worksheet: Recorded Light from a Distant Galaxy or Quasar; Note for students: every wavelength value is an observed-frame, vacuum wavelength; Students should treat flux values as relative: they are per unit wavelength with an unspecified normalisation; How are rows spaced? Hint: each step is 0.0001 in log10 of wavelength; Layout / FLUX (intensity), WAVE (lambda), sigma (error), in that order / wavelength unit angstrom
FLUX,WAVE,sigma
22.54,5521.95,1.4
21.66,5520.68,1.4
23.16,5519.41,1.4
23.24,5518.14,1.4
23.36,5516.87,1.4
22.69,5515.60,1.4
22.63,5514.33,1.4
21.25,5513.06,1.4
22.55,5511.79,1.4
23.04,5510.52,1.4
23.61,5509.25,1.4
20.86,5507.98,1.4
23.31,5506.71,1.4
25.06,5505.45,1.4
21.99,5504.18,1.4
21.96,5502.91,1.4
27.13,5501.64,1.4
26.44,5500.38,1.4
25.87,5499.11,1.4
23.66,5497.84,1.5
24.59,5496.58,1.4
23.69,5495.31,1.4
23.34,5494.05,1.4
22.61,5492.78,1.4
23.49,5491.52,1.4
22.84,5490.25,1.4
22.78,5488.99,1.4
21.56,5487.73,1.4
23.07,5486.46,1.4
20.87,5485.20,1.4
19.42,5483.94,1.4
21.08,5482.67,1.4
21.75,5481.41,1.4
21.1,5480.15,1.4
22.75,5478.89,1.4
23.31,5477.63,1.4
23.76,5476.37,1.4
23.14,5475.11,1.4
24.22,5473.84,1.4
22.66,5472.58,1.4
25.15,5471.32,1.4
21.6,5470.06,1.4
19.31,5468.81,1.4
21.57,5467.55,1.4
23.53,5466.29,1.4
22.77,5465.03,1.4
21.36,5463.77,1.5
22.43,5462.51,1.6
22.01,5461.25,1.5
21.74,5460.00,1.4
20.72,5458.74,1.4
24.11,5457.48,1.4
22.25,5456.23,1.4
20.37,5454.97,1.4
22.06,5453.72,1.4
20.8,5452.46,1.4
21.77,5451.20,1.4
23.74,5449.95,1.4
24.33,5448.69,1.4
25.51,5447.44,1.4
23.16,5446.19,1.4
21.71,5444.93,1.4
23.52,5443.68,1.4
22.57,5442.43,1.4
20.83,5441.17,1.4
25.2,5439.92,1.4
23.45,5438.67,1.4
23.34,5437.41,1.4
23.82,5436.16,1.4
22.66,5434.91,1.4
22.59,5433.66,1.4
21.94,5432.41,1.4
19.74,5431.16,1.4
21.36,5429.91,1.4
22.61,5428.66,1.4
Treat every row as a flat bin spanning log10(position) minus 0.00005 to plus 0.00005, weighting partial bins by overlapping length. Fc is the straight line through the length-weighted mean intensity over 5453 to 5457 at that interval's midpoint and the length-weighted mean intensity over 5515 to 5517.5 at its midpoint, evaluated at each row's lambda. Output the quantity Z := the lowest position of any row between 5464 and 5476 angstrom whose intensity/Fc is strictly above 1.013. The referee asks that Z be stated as 5465.03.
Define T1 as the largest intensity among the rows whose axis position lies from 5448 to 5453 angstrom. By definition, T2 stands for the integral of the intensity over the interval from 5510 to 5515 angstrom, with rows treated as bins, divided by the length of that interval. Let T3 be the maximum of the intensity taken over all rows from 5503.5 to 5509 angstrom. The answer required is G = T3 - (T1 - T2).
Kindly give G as 23.1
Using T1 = 24.33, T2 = 22.3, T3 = 25.06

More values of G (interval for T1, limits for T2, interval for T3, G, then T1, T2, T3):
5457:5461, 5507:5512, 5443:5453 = 23.9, 24.11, 22.5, 25.51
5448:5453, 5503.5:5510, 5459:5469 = 22.2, 24.33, 23.0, 23.53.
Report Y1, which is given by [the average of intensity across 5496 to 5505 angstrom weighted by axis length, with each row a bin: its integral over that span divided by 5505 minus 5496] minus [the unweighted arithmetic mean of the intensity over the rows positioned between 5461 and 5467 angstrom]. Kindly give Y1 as 2.1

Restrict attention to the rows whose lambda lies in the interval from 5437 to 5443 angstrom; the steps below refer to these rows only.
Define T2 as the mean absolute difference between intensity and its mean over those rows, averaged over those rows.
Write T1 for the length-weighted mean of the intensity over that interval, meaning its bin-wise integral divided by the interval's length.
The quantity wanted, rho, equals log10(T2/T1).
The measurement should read -1.32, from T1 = 23.04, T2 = 1.1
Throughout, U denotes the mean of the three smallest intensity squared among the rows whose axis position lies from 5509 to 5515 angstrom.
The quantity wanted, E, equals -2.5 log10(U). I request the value -6.73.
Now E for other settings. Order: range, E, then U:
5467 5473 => -6.60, 435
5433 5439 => -6.80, 523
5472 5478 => -6.81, 531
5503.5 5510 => -6.72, 487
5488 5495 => -6.78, 517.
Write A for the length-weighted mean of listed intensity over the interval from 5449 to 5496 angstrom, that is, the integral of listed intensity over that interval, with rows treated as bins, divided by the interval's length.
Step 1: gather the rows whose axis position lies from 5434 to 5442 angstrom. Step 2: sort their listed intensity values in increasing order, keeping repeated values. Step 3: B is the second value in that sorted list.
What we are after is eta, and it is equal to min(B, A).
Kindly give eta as 22.3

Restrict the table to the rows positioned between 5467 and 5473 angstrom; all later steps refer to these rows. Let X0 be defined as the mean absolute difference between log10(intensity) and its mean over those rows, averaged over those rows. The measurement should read 0.029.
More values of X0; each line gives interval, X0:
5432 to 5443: 0.017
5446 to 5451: 0.013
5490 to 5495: 0.006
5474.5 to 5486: 0.023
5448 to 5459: 0.024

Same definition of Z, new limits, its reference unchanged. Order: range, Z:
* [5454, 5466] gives 5456.23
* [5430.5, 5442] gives 5432.41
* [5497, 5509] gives 5497.84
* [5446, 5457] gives 5446.19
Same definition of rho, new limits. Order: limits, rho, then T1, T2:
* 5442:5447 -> -1.58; 22.87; 0.6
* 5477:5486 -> -1.34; 21.51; 1.0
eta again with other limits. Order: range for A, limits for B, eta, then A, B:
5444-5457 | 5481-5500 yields 20.9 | 22.6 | 20.87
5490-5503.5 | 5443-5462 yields 20.7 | 24.2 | 20.72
